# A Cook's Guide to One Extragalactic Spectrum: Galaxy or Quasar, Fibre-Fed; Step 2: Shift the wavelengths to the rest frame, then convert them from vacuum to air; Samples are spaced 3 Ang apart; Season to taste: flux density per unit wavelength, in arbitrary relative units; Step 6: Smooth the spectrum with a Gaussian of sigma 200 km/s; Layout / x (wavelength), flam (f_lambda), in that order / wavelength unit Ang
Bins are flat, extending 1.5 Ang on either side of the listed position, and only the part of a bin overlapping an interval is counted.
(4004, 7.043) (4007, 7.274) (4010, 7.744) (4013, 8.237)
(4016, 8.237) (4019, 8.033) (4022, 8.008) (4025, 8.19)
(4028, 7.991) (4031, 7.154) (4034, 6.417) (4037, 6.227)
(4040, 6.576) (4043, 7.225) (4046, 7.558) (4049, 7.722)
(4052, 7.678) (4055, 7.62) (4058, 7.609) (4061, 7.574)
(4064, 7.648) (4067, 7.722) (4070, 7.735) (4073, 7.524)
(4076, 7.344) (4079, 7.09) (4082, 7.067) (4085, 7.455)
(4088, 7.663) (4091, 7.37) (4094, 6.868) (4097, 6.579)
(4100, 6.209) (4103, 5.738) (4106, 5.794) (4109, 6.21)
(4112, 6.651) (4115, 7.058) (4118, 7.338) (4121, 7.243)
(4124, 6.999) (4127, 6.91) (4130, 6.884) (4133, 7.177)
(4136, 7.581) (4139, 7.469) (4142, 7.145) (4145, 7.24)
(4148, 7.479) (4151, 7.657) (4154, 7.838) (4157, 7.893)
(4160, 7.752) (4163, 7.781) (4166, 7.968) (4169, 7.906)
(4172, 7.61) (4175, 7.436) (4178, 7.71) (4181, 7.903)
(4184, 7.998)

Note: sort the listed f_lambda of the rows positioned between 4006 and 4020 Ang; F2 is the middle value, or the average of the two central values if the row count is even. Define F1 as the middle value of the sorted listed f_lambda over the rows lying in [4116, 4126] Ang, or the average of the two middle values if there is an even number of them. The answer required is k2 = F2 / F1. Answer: 1.11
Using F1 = 7.2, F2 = 8.0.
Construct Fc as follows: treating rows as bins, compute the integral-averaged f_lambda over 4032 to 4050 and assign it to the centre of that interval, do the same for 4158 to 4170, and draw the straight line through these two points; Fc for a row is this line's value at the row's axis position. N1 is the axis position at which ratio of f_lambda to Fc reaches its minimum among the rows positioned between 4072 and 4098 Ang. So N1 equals 4097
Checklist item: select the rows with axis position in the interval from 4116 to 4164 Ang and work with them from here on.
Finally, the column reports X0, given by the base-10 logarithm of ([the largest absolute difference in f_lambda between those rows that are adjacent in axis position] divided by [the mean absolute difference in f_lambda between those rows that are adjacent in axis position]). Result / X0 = 0.38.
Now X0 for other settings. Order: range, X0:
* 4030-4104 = 0.48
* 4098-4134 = 0.26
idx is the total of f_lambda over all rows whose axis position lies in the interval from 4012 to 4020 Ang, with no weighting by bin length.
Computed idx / 24.5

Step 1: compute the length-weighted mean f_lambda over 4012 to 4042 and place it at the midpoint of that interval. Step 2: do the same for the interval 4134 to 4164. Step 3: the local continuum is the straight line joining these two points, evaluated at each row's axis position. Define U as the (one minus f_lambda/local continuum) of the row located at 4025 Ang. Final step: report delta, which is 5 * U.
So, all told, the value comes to -0.5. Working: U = -0.09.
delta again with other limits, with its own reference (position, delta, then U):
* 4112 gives 0.6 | 0.12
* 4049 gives -0.1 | -0.03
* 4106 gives 1.2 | 0.23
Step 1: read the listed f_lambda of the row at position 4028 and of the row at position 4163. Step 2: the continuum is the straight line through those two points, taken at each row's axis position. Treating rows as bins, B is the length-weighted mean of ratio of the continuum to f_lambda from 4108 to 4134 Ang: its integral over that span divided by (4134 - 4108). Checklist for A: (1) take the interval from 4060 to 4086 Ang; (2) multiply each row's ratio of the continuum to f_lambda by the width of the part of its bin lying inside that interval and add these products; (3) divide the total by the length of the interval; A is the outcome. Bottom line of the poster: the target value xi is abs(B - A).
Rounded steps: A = 1.06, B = 1.13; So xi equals 0.068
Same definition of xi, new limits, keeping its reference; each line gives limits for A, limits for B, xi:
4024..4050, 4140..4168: 0.096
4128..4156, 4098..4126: 0.143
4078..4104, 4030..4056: 0.024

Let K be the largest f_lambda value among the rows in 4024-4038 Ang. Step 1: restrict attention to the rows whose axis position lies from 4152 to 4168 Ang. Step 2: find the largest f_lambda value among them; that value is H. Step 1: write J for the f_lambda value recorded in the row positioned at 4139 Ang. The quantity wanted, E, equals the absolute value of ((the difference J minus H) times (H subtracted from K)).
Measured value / 0.111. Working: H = 7.968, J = 7.469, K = 8.19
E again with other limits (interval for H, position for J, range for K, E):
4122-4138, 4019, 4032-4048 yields 0.010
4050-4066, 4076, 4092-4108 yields 0.271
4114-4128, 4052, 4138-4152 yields 0.108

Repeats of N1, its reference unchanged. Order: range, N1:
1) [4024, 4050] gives 4037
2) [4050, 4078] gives 4076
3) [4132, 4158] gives 4142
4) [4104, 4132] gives 4106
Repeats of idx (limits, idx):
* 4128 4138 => 21.6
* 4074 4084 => 21.5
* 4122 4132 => 20.8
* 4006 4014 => 23.3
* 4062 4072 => 23.1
